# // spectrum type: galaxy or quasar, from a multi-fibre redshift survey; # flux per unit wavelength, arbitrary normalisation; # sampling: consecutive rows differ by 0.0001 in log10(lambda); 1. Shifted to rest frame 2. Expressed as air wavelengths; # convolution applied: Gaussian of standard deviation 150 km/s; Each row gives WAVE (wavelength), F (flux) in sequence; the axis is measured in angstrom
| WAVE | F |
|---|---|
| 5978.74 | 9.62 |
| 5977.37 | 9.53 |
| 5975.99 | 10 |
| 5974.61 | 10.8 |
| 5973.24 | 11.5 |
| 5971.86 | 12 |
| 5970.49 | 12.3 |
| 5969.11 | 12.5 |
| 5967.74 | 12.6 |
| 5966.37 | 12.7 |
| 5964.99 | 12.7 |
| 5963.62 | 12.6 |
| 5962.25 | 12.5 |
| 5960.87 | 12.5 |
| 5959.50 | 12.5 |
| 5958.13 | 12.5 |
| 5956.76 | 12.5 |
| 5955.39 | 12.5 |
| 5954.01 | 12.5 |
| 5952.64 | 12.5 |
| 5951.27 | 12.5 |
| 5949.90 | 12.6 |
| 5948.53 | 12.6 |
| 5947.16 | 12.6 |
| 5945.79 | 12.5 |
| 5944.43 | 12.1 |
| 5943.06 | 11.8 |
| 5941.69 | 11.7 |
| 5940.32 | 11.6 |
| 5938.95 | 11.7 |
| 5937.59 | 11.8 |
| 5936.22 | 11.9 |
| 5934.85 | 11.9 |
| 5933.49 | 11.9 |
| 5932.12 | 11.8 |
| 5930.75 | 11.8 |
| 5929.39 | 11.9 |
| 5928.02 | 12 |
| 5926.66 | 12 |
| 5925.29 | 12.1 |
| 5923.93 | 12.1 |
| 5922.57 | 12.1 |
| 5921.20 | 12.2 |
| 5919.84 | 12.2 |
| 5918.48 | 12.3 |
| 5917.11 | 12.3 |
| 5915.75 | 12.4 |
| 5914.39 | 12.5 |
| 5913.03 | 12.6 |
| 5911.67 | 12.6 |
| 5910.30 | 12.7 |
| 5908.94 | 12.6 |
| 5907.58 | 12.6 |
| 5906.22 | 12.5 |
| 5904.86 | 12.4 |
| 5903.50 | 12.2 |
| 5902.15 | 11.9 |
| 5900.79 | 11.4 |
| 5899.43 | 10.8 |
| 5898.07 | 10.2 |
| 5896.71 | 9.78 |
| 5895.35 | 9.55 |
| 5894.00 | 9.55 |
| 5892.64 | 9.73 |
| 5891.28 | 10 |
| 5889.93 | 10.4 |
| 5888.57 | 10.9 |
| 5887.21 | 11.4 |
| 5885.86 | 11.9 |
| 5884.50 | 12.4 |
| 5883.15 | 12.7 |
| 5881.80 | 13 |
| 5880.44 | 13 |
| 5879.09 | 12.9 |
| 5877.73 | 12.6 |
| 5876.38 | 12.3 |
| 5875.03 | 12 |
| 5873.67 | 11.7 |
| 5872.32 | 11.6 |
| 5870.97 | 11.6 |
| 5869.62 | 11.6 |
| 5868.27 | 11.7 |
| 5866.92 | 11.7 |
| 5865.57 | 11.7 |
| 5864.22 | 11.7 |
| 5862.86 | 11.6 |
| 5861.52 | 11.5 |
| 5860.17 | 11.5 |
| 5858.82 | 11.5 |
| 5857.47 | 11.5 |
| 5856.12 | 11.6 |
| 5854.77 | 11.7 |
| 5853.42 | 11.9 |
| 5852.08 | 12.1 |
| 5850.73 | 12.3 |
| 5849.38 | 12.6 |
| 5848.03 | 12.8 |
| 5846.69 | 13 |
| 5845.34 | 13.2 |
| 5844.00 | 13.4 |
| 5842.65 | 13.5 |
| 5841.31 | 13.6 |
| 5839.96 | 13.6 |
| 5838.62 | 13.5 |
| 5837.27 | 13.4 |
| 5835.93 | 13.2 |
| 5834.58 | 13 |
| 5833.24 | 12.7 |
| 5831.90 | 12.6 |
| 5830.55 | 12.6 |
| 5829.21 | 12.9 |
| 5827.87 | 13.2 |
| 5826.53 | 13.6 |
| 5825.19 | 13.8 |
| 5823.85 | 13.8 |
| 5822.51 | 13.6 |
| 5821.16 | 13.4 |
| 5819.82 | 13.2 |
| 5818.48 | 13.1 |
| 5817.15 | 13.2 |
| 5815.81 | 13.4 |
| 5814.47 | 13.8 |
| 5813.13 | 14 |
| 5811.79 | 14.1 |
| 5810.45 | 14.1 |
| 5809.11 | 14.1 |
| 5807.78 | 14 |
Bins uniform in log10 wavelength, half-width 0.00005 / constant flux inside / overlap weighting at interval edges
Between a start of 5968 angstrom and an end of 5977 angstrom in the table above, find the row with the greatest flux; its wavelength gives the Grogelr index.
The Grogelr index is 5969.11 angstrom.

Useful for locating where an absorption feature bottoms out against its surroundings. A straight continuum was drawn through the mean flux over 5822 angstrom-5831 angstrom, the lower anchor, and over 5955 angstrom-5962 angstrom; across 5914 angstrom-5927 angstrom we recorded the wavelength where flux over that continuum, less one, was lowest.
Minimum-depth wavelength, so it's 5926.66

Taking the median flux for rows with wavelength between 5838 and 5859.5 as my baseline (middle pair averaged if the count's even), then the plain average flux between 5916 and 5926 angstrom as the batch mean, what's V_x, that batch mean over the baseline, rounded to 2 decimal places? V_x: 0.96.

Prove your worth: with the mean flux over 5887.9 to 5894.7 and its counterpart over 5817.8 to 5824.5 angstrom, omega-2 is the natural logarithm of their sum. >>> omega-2 3.16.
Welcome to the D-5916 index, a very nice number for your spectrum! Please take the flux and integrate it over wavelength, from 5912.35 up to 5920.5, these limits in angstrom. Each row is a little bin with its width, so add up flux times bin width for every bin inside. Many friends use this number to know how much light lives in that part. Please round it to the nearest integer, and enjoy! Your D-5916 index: 101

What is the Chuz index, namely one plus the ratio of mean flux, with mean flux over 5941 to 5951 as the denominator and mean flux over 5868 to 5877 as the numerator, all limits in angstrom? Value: 1.96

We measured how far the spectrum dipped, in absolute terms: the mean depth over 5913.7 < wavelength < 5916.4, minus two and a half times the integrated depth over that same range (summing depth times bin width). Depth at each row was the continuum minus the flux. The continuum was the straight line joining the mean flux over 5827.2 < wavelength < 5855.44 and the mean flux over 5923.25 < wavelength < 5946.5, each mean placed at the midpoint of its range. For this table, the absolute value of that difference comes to 1.9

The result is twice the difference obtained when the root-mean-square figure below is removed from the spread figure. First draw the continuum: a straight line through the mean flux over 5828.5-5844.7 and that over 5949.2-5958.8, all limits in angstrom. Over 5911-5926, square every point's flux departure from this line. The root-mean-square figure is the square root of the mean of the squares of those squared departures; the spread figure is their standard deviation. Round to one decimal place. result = -0.2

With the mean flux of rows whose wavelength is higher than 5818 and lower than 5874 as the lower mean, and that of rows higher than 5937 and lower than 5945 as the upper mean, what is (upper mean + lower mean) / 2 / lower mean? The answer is 0.97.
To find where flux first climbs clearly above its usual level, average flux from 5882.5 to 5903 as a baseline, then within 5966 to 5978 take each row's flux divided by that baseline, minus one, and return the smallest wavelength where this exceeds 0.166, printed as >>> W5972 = 5966.37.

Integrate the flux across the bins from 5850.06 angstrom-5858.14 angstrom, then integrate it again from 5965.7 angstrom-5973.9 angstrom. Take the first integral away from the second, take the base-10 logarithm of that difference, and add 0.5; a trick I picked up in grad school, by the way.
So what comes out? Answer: 1.2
